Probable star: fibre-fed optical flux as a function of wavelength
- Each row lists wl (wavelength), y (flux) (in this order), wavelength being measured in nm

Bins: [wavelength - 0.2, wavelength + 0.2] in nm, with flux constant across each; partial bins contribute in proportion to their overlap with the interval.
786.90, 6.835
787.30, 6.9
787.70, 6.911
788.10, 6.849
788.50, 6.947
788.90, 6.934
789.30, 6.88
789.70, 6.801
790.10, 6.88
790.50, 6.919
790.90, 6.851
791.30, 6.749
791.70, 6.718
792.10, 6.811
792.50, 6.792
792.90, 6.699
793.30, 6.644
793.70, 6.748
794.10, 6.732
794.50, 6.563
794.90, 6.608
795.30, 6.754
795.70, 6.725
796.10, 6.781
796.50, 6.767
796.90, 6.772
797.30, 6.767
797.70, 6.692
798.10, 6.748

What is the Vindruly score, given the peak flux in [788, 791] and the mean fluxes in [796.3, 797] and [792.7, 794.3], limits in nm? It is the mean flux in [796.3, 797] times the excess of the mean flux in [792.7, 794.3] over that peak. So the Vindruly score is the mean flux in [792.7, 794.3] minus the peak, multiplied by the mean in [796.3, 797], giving -1.6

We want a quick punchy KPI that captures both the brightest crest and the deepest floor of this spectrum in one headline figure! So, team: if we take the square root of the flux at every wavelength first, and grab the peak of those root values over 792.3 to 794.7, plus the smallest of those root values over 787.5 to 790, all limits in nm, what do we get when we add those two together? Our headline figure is 5.21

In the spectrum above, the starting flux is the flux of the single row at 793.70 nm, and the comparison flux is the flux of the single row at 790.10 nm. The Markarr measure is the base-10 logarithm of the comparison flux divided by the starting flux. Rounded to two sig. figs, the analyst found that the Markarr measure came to 0.0084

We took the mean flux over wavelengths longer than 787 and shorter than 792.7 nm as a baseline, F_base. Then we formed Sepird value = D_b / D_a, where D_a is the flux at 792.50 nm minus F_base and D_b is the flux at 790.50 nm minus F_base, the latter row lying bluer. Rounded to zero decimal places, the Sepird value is -1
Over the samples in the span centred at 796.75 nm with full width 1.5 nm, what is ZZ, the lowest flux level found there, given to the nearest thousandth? 6.767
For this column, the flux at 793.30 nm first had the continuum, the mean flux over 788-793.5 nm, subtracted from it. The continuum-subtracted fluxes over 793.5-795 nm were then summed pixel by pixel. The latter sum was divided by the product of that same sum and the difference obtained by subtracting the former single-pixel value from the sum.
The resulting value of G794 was -2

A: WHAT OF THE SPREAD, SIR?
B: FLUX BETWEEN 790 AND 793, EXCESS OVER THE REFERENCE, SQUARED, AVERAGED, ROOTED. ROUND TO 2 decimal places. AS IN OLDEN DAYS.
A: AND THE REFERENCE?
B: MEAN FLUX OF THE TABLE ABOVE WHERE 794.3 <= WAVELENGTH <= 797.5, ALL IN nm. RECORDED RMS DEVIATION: 0.11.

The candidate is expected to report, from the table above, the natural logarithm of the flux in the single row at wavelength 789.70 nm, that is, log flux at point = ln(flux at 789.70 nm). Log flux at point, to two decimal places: 1.92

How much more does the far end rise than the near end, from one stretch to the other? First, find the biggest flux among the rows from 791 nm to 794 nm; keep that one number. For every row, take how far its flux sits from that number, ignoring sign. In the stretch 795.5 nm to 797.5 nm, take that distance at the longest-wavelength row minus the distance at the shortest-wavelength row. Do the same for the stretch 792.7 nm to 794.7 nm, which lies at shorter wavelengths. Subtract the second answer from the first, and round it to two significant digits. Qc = -0.18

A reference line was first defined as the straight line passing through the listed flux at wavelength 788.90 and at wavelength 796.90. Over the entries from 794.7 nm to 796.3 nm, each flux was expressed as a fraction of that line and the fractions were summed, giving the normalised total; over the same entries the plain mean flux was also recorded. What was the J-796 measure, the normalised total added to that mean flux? 11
